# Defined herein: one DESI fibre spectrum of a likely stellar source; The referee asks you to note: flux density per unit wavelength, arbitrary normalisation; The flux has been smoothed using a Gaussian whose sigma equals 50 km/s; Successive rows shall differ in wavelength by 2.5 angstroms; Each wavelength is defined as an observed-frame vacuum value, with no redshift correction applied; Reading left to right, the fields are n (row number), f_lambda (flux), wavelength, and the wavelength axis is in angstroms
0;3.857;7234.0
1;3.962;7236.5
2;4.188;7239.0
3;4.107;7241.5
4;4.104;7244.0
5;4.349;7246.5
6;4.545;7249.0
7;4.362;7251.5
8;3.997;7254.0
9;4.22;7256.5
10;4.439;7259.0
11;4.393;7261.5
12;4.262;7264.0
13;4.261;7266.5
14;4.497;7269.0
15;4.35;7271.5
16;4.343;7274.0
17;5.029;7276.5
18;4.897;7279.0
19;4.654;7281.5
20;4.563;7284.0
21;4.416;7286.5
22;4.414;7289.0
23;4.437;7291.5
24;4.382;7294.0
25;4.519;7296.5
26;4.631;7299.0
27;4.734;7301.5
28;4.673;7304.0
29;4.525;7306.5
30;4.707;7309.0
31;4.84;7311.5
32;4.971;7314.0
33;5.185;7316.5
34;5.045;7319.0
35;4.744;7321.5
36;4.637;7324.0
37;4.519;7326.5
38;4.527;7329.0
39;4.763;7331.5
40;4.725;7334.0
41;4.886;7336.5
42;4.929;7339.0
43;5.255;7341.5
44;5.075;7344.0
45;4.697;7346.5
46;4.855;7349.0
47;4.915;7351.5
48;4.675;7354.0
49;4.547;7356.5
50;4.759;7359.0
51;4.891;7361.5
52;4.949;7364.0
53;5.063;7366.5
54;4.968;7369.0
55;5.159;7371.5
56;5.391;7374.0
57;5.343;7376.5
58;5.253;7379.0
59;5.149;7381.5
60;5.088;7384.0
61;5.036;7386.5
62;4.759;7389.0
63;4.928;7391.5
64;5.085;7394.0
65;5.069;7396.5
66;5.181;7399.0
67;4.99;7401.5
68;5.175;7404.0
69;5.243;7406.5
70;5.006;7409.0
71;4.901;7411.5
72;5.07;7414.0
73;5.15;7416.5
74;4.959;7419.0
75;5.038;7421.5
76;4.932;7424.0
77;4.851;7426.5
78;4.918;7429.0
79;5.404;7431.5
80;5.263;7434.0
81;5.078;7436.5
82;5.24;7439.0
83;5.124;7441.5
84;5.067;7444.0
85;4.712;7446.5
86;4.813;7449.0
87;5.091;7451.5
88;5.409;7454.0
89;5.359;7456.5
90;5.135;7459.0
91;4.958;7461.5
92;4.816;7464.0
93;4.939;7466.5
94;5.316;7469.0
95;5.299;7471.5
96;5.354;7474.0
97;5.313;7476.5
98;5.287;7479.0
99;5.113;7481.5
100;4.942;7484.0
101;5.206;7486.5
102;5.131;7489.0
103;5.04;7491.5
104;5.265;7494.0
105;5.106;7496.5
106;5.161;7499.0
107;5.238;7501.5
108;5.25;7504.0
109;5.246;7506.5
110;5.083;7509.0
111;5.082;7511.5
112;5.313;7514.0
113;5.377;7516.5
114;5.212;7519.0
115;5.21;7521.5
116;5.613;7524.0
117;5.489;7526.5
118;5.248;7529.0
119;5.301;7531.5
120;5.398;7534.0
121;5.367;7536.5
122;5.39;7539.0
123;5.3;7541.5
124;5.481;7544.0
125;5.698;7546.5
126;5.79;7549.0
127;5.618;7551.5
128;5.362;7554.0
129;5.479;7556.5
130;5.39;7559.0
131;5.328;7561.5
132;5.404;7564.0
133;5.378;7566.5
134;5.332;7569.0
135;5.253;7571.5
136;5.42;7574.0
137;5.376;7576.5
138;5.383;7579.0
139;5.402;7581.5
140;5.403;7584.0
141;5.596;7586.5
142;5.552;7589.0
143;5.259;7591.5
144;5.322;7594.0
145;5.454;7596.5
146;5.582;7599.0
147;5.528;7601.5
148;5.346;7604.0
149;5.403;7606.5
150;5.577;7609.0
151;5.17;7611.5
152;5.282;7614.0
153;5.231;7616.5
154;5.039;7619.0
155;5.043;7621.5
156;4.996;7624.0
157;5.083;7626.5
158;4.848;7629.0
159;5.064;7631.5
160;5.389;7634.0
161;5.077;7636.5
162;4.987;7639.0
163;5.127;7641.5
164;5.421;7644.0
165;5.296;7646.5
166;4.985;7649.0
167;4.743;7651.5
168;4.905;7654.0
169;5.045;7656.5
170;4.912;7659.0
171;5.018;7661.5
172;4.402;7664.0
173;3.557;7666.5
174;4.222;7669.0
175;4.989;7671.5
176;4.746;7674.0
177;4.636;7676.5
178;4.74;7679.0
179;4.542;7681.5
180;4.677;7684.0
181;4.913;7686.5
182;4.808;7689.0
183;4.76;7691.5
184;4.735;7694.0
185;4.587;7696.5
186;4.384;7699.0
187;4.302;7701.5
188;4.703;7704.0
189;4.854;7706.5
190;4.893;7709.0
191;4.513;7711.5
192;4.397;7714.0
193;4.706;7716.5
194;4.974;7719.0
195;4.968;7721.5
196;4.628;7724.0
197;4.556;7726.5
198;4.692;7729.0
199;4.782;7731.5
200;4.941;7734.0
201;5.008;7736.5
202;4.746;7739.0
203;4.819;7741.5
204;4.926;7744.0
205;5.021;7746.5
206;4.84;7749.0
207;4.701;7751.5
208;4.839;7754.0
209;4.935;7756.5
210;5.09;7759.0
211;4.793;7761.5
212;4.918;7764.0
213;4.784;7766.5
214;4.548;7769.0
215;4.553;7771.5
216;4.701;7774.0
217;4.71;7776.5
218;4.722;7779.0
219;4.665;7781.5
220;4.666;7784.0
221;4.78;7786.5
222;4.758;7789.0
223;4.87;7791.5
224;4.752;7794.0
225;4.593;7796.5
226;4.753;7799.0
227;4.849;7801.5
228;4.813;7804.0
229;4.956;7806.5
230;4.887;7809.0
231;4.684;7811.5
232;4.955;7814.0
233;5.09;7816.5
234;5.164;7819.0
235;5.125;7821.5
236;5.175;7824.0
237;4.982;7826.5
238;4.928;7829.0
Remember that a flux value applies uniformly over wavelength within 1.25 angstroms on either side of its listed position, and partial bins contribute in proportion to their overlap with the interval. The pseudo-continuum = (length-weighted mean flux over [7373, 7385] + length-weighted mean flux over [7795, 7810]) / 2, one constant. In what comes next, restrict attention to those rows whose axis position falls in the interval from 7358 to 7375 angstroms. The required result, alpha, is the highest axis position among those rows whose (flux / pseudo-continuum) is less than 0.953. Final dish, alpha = 7359.0 angstroms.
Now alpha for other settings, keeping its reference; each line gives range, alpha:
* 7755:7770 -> 7769.0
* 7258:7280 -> 7274.0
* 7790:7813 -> 7811.5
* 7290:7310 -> 7309.0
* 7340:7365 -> 7359.0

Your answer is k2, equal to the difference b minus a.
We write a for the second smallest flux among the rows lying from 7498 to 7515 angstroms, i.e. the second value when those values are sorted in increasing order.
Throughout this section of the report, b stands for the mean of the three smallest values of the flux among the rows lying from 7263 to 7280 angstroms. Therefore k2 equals -0.79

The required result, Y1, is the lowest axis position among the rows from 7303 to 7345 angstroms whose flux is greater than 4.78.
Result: 7311.5 angstroms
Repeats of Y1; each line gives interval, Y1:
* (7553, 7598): 7554.0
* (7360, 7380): 7361.5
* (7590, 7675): 7591.5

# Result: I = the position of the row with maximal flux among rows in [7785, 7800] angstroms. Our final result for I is 7791.5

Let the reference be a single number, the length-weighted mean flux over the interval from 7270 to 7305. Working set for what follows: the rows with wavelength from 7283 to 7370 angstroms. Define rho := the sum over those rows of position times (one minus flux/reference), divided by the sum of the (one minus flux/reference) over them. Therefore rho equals 7344.1 angstroms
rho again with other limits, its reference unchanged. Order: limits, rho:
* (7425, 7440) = 7433.6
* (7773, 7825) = 7806.7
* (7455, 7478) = 7467.3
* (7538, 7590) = 7563.6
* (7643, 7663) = 7651.3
